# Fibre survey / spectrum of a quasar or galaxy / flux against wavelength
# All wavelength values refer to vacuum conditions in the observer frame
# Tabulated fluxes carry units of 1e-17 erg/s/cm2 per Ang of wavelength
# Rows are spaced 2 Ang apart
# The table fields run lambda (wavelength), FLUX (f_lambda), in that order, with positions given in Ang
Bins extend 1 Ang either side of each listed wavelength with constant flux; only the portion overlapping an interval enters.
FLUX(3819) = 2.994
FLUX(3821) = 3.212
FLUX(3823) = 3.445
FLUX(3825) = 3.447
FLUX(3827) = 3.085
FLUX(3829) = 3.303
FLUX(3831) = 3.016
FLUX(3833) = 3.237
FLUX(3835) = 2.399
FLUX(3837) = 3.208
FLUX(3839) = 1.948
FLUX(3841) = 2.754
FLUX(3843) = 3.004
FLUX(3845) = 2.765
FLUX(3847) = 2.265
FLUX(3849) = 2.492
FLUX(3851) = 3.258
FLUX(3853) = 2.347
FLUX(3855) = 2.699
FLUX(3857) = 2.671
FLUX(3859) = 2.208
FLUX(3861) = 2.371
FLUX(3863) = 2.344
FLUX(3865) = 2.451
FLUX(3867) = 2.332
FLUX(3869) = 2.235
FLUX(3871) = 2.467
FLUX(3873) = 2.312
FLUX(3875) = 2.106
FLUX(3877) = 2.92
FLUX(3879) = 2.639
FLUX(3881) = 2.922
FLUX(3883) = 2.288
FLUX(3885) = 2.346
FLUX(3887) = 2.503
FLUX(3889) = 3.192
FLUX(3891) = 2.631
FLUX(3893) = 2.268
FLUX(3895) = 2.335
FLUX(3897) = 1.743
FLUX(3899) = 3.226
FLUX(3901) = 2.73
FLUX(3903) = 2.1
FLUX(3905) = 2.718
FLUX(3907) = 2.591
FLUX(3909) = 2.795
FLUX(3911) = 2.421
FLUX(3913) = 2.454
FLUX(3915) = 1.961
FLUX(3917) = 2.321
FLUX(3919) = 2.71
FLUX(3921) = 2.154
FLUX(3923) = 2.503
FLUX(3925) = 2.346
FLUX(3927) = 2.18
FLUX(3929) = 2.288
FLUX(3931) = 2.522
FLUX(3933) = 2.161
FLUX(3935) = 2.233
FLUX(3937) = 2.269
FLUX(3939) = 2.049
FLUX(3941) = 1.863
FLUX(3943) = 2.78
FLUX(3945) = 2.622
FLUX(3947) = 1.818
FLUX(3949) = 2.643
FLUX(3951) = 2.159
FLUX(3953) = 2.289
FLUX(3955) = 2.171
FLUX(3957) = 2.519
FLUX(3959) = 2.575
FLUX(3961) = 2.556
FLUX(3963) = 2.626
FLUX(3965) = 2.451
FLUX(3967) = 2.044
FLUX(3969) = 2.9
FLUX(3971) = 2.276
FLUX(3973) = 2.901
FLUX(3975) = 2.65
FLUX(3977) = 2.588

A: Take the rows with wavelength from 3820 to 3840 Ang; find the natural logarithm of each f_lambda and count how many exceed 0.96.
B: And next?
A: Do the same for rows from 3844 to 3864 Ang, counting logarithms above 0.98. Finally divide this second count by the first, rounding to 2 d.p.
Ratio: 0.50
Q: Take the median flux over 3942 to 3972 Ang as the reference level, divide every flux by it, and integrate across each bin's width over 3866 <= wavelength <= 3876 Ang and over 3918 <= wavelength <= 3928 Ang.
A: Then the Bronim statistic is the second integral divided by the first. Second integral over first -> 1.04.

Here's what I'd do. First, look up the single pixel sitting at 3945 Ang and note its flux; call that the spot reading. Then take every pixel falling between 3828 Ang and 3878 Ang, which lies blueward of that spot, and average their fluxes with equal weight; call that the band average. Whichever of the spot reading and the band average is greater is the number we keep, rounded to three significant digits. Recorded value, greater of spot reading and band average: 2.62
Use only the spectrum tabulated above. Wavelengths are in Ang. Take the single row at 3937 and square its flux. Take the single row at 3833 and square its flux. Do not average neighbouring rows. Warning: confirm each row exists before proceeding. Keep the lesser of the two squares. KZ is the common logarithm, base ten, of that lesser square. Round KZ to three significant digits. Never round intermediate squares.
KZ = 0.712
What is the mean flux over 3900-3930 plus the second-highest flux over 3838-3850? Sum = 5.18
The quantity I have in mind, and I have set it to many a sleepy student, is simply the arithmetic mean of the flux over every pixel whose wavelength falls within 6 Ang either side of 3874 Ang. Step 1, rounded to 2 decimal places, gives 2.45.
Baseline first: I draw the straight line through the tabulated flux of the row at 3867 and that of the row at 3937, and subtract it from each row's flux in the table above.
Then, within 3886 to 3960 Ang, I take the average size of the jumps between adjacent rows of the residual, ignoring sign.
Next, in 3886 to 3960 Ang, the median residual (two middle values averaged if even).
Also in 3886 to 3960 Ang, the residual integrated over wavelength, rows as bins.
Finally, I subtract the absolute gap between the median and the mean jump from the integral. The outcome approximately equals 9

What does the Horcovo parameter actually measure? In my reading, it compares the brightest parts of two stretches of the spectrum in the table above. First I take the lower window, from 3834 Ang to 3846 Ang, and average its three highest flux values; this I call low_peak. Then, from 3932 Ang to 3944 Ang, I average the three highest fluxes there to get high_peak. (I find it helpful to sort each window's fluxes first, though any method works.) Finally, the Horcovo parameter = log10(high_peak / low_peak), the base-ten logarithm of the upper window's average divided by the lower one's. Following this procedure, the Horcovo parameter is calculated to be -0.091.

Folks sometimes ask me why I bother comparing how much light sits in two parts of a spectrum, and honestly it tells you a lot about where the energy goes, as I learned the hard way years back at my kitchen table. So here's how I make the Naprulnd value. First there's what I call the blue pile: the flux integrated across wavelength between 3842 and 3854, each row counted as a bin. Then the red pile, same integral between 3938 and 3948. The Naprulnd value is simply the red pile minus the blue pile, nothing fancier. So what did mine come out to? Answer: -10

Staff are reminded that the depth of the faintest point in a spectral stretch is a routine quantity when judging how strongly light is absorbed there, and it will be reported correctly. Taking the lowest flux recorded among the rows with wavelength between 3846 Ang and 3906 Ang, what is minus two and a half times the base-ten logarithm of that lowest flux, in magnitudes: -0.60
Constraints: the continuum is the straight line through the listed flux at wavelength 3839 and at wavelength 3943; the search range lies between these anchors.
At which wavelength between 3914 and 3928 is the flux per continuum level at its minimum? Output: 3915 Ang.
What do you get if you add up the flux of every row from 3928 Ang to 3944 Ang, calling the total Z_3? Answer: 18.2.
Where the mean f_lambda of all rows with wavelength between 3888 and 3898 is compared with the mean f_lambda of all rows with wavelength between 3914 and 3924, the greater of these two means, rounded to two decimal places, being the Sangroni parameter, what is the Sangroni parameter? 2.43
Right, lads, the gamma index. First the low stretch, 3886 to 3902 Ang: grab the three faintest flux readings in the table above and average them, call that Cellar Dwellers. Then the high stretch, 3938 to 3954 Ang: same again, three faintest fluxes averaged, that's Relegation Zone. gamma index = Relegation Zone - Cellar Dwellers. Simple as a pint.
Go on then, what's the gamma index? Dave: -0.21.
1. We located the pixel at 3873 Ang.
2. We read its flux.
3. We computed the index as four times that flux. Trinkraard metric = 9.2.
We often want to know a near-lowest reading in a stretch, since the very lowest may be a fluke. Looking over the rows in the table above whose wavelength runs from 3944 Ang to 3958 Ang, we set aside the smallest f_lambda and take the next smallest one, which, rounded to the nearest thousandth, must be 2.159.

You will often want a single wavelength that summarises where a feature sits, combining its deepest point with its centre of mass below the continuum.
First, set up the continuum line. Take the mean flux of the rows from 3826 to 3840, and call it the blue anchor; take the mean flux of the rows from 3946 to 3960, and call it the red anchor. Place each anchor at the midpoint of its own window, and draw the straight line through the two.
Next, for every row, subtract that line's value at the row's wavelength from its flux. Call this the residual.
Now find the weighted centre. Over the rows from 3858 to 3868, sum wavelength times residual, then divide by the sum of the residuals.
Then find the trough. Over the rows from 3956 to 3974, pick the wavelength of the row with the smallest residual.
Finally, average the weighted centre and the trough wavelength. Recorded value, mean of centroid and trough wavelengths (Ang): 3914.8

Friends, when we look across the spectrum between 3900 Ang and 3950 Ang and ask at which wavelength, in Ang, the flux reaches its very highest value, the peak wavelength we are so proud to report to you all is 3909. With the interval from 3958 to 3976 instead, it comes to 3973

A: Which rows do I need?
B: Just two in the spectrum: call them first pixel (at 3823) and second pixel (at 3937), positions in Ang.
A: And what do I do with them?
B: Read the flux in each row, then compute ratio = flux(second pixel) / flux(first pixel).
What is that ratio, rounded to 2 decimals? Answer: 0.66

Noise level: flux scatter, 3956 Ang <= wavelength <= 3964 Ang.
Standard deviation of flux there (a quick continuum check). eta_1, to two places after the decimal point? 0.04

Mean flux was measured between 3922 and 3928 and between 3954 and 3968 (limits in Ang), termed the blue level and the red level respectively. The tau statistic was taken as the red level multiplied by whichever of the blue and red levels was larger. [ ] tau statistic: 5.9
